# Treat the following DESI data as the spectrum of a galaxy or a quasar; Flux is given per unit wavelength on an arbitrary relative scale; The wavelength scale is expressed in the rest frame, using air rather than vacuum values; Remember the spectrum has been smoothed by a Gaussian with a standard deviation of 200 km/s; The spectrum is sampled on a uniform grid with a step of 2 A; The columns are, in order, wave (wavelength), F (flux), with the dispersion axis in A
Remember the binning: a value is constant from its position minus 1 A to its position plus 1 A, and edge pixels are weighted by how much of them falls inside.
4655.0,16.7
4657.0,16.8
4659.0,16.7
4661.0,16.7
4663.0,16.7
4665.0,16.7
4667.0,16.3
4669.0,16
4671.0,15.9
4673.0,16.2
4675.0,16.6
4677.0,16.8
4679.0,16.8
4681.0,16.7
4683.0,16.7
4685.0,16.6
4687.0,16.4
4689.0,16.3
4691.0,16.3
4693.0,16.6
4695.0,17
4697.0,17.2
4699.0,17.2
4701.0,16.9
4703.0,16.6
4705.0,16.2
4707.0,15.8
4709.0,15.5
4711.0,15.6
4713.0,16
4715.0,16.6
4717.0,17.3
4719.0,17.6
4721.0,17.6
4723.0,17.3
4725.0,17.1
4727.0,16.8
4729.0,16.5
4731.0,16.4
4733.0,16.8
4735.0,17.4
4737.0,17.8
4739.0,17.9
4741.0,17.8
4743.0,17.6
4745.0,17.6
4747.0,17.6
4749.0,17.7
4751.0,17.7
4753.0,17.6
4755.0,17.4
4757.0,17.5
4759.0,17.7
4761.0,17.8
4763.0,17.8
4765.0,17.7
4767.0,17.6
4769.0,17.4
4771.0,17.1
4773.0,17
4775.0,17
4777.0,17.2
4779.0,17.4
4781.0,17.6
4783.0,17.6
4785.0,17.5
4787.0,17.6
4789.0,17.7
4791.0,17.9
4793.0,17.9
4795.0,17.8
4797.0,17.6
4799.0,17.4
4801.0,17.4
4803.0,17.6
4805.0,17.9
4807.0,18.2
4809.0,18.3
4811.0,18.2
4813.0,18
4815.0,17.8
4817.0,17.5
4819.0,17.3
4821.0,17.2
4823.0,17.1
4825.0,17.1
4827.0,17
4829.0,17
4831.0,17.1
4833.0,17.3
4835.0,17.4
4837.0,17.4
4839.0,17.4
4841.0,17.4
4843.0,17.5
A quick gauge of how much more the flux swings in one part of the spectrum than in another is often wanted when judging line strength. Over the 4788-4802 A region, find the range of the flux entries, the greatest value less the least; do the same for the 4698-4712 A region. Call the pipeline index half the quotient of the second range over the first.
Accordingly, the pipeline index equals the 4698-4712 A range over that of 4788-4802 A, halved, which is 1.7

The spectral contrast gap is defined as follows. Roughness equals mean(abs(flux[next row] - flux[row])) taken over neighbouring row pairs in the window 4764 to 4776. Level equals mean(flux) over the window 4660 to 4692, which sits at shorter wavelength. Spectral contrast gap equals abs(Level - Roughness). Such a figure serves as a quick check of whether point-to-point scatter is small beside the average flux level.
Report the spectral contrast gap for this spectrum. 16.34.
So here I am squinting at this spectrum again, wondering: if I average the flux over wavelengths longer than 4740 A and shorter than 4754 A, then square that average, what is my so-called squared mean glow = 312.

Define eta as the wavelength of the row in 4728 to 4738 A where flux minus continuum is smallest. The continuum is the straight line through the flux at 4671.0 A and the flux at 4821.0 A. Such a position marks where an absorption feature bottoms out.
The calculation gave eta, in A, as 4731.0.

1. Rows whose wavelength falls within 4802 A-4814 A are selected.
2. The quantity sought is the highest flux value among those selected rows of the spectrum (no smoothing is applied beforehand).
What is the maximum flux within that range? 18.3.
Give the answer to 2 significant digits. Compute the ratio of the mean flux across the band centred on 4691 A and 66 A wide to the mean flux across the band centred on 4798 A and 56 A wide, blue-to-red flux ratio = 0.94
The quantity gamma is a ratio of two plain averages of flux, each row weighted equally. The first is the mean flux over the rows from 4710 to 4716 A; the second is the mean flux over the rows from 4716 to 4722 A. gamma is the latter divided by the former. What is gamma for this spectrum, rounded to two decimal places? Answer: 1.09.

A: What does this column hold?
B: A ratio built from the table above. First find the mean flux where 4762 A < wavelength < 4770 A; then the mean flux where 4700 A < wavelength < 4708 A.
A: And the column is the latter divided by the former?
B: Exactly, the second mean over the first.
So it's 0.93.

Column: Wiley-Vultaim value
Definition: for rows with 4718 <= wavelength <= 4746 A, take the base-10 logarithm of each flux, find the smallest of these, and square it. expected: 1.48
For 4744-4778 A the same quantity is 1.51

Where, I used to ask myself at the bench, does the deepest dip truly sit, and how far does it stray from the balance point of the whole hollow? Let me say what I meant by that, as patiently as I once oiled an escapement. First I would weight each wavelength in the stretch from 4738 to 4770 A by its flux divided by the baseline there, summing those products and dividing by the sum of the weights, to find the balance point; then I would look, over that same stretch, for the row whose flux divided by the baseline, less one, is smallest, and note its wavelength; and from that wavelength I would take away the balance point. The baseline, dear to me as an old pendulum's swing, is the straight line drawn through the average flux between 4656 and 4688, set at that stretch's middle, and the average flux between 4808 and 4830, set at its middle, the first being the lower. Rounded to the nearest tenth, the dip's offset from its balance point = 15.1 A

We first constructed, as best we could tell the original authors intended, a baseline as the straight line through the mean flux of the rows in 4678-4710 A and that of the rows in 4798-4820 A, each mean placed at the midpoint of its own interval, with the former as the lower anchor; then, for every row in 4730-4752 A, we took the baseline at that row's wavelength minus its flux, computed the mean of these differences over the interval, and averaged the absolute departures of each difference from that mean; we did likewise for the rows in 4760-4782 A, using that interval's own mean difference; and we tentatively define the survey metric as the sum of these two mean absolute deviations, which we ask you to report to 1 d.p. 0.6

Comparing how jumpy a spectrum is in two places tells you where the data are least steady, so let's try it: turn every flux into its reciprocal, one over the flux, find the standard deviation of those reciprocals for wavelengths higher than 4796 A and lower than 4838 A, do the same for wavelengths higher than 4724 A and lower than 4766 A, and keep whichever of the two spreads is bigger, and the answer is 0.0015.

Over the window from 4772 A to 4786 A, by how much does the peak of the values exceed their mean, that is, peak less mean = 0.27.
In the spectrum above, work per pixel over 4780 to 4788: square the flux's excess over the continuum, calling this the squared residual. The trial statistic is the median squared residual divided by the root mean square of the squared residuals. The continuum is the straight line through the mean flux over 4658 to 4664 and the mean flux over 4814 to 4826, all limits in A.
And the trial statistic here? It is 1.07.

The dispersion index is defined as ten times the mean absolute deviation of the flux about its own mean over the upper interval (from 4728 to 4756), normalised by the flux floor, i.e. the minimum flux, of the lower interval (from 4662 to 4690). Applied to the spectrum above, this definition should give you 0.23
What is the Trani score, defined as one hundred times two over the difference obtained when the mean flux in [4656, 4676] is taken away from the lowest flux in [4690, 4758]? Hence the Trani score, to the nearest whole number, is -208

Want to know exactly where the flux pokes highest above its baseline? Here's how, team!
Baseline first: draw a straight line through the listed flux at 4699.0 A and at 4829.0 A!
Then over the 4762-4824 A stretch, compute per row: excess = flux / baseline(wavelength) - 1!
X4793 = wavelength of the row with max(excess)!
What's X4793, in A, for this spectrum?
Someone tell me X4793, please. 4809.0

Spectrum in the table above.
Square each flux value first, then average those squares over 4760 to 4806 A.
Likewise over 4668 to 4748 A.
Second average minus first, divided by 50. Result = -0.51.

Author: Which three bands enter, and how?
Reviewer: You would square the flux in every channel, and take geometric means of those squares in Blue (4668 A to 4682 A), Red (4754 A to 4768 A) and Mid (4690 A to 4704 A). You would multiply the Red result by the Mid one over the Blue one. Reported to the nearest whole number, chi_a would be 327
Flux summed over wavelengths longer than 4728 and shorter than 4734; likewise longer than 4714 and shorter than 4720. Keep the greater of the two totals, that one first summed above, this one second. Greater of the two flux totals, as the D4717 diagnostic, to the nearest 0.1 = 51.5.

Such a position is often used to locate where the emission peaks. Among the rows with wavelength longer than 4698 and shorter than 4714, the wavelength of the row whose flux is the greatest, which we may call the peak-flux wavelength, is 4699.0 A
